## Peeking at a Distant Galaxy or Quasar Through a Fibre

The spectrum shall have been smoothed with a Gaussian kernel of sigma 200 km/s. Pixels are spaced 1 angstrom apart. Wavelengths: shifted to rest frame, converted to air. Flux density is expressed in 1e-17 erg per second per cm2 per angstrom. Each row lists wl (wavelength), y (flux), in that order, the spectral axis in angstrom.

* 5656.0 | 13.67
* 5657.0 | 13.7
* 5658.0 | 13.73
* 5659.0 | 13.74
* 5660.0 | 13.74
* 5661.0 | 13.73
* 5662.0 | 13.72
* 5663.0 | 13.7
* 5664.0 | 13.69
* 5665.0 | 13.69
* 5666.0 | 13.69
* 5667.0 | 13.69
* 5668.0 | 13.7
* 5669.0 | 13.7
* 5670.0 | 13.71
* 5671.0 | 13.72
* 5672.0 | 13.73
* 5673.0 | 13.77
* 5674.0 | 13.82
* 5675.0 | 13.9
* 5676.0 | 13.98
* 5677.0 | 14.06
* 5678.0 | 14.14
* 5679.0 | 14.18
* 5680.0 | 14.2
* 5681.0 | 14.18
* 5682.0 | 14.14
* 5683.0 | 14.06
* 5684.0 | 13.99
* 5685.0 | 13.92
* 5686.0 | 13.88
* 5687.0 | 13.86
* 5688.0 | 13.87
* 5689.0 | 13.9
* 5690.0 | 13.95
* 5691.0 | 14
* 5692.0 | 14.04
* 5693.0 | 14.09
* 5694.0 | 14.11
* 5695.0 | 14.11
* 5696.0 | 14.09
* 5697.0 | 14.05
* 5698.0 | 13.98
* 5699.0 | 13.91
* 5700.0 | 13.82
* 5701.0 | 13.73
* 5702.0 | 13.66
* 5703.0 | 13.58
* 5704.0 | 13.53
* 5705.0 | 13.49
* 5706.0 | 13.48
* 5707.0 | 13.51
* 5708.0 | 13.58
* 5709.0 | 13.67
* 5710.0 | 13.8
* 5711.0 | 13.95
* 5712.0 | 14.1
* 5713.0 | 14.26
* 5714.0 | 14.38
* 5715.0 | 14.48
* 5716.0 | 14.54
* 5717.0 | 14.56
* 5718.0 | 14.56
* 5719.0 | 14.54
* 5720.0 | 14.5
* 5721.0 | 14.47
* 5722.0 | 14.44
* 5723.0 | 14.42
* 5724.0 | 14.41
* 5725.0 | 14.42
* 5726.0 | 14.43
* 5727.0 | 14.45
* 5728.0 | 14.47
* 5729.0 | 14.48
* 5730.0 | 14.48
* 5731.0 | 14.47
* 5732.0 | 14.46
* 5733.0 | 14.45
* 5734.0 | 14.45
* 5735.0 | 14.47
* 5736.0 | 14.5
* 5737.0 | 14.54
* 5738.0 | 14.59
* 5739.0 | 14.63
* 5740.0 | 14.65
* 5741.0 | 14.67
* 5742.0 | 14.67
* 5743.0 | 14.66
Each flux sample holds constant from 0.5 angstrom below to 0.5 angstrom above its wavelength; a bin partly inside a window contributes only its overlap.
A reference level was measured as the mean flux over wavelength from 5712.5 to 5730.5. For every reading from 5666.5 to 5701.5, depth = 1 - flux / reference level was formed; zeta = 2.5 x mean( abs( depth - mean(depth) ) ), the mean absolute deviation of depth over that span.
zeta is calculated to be 0.024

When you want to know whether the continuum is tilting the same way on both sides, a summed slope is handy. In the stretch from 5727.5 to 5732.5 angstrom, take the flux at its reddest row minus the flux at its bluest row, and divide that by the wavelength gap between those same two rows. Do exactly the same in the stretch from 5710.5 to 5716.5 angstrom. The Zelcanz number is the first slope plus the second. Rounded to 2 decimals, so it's 0.12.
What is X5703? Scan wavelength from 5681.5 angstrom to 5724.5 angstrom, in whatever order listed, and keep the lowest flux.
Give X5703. 13.48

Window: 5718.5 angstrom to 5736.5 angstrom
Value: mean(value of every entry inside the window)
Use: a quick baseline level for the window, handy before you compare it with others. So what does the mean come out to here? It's 14.5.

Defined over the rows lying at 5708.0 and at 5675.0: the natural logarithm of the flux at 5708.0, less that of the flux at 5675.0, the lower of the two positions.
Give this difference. -0.023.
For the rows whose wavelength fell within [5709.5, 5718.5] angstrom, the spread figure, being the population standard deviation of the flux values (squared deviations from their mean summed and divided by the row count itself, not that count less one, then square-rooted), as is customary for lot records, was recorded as 0.27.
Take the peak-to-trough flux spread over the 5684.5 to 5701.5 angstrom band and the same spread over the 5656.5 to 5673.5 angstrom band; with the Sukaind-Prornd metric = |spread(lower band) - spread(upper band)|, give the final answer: 0.30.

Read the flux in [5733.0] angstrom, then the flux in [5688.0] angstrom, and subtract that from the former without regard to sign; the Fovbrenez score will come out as 0.58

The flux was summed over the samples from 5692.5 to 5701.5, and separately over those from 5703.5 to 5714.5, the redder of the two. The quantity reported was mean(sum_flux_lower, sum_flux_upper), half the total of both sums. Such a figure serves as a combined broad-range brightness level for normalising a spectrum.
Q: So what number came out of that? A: 139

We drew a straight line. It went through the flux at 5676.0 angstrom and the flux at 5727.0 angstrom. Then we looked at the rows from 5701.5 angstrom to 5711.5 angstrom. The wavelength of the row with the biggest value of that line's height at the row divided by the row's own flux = 5706.0 angstrom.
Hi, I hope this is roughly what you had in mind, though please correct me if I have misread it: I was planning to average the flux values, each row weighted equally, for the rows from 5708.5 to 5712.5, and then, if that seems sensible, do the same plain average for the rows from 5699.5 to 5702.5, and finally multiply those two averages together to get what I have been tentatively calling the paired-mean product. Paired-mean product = 191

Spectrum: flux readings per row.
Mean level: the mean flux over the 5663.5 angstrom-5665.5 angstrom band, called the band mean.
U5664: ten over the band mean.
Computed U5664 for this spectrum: 0.730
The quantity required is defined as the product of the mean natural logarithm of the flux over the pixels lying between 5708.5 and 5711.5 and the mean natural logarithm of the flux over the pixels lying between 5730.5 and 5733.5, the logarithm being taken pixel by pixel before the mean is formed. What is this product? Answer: 7.01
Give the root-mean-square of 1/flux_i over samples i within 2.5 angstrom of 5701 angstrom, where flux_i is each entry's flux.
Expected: 0.0728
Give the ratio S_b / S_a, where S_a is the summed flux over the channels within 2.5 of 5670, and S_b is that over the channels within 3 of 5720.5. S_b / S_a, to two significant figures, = 1.3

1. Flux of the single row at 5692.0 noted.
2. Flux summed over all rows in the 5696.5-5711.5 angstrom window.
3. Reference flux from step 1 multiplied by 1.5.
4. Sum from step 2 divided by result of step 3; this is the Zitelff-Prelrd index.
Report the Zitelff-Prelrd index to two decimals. 9.77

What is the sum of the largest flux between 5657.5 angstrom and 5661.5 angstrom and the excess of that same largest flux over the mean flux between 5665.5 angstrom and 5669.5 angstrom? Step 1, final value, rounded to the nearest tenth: 13.8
